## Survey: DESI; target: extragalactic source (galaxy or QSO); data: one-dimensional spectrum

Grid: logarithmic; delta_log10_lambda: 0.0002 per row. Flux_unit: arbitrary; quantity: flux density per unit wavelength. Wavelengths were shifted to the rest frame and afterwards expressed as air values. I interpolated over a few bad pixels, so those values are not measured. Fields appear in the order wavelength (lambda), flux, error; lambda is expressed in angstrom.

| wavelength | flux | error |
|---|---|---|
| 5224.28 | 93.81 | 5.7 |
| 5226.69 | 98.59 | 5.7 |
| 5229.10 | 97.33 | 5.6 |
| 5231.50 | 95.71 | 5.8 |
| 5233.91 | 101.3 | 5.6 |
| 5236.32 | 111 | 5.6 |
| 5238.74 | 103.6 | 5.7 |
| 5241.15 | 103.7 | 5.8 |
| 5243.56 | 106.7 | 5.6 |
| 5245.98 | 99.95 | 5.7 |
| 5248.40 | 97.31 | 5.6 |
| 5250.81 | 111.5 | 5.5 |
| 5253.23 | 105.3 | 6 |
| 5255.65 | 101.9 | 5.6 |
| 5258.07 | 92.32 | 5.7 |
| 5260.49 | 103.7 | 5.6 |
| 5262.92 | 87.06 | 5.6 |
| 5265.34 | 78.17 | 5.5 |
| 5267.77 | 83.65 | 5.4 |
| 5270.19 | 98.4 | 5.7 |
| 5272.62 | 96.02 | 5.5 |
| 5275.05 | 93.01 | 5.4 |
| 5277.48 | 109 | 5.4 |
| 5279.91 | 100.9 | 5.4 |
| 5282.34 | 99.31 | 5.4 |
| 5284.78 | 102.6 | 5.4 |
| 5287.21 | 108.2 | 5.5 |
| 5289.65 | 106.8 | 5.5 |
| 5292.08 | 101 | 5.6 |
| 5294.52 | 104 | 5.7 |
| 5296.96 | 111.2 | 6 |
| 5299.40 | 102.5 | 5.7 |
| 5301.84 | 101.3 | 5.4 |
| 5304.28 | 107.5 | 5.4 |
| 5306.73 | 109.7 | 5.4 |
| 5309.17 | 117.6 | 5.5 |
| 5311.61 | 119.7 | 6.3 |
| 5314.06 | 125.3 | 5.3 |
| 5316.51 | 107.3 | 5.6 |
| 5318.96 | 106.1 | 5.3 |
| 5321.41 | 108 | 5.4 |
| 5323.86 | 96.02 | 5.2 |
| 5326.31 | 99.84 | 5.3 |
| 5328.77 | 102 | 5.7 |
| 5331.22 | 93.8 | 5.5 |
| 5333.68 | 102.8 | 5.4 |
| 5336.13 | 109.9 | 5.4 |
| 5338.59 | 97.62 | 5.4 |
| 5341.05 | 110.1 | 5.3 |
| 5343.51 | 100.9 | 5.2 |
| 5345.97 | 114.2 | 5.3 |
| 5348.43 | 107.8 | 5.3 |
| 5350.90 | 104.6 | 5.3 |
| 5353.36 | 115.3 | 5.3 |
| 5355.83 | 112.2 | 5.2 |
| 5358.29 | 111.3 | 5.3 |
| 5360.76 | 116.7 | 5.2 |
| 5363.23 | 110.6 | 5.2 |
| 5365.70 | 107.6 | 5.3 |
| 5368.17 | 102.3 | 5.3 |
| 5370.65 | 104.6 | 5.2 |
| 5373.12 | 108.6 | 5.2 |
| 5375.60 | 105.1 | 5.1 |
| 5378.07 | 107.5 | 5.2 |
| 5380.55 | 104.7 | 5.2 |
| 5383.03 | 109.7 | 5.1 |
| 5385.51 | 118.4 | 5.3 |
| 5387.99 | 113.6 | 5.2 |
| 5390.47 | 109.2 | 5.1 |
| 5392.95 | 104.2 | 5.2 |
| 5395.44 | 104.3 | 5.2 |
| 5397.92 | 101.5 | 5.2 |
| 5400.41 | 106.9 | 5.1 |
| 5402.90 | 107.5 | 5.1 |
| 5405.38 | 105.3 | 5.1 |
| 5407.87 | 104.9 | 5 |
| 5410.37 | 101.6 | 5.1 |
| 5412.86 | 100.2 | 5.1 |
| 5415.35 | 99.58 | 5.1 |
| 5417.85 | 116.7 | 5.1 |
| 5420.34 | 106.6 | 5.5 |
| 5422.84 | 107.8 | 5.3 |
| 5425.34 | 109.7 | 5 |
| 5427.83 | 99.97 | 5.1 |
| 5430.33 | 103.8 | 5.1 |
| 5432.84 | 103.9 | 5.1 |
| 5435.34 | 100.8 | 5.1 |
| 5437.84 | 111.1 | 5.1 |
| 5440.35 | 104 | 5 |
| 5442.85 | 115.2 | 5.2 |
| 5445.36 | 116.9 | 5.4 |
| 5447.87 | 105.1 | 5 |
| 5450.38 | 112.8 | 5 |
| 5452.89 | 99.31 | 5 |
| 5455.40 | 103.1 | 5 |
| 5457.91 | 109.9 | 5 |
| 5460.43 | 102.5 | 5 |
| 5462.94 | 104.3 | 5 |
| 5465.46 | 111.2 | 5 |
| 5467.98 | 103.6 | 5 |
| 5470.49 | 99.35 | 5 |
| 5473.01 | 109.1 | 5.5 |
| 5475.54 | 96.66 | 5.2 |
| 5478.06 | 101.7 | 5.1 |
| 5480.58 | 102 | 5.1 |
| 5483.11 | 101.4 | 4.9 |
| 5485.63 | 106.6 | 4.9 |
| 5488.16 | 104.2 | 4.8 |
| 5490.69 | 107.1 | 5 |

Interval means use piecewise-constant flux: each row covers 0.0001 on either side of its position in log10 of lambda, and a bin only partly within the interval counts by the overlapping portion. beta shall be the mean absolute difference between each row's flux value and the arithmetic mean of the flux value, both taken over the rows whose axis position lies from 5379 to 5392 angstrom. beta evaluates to 3.90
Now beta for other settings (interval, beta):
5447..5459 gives 4.25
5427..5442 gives 2.41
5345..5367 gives 3.11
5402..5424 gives 3.62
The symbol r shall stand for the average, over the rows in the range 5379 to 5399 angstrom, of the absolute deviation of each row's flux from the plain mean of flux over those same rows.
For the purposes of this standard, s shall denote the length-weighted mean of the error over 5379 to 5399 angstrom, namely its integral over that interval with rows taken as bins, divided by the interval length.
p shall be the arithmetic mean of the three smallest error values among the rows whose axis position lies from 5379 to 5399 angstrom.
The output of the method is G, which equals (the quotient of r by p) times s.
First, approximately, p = 5.13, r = 4.5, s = 5.19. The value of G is 4.6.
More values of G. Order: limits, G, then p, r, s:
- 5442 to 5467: 5.2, 5.00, 5.2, 5.06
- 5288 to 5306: 3.2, 5.43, 3.1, 5.60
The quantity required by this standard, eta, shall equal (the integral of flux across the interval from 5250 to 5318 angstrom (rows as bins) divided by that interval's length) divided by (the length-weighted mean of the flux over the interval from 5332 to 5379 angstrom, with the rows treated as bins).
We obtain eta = 0.96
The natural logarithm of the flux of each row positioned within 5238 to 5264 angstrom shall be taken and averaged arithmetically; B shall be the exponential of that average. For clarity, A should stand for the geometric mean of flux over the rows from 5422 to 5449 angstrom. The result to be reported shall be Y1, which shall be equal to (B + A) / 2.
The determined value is 104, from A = 107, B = 101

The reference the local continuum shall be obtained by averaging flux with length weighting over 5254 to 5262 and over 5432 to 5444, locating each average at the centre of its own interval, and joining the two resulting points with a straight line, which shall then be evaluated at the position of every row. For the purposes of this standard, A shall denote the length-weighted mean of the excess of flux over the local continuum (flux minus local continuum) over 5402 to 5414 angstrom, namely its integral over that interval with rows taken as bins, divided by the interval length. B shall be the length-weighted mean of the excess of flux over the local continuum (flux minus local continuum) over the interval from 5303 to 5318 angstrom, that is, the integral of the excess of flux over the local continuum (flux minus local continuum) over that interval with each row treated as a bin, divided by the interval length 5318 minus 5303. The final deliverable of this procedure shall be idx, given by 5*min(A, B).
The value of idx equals -10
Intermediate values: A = -1.9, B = 12.9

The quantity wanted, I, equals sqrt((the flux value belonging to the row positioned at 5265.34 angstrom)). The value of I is 8.84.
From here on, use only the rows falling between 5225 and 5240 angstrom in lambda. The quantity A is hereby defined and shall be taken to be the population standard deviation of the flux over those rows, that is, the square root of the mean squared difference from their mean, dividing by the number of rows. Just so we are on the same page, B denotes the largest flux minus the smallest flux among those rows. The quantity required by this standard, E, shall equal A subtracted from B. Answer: 10.2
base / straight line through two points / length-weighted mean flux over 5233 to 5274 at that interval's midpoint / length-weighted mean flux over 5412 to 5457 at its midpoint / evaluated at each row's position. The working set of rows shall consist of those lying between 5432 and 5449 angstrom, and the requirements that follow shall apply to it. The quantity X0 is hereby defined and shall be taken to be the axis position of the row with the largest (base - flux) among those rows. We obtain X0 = 5435.34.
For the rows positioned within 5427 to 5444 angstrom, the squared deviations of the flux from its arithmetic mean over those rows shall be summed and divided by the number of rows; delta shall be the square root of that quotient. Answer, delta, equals 5.2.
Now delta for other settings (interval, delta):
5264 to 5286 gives 9.0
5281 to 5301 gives 3.7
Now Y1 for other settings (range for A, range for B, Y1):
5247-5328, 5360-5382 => 105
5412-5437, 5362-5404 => 106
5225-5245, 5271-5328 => 104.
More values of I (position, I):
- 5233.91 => 10.06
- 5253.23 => 10.26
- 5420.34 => 10.32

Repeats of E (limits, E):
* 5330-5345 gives 10.3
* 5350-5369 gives 9.7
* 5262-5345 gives 37.8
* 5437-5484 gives 14.7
